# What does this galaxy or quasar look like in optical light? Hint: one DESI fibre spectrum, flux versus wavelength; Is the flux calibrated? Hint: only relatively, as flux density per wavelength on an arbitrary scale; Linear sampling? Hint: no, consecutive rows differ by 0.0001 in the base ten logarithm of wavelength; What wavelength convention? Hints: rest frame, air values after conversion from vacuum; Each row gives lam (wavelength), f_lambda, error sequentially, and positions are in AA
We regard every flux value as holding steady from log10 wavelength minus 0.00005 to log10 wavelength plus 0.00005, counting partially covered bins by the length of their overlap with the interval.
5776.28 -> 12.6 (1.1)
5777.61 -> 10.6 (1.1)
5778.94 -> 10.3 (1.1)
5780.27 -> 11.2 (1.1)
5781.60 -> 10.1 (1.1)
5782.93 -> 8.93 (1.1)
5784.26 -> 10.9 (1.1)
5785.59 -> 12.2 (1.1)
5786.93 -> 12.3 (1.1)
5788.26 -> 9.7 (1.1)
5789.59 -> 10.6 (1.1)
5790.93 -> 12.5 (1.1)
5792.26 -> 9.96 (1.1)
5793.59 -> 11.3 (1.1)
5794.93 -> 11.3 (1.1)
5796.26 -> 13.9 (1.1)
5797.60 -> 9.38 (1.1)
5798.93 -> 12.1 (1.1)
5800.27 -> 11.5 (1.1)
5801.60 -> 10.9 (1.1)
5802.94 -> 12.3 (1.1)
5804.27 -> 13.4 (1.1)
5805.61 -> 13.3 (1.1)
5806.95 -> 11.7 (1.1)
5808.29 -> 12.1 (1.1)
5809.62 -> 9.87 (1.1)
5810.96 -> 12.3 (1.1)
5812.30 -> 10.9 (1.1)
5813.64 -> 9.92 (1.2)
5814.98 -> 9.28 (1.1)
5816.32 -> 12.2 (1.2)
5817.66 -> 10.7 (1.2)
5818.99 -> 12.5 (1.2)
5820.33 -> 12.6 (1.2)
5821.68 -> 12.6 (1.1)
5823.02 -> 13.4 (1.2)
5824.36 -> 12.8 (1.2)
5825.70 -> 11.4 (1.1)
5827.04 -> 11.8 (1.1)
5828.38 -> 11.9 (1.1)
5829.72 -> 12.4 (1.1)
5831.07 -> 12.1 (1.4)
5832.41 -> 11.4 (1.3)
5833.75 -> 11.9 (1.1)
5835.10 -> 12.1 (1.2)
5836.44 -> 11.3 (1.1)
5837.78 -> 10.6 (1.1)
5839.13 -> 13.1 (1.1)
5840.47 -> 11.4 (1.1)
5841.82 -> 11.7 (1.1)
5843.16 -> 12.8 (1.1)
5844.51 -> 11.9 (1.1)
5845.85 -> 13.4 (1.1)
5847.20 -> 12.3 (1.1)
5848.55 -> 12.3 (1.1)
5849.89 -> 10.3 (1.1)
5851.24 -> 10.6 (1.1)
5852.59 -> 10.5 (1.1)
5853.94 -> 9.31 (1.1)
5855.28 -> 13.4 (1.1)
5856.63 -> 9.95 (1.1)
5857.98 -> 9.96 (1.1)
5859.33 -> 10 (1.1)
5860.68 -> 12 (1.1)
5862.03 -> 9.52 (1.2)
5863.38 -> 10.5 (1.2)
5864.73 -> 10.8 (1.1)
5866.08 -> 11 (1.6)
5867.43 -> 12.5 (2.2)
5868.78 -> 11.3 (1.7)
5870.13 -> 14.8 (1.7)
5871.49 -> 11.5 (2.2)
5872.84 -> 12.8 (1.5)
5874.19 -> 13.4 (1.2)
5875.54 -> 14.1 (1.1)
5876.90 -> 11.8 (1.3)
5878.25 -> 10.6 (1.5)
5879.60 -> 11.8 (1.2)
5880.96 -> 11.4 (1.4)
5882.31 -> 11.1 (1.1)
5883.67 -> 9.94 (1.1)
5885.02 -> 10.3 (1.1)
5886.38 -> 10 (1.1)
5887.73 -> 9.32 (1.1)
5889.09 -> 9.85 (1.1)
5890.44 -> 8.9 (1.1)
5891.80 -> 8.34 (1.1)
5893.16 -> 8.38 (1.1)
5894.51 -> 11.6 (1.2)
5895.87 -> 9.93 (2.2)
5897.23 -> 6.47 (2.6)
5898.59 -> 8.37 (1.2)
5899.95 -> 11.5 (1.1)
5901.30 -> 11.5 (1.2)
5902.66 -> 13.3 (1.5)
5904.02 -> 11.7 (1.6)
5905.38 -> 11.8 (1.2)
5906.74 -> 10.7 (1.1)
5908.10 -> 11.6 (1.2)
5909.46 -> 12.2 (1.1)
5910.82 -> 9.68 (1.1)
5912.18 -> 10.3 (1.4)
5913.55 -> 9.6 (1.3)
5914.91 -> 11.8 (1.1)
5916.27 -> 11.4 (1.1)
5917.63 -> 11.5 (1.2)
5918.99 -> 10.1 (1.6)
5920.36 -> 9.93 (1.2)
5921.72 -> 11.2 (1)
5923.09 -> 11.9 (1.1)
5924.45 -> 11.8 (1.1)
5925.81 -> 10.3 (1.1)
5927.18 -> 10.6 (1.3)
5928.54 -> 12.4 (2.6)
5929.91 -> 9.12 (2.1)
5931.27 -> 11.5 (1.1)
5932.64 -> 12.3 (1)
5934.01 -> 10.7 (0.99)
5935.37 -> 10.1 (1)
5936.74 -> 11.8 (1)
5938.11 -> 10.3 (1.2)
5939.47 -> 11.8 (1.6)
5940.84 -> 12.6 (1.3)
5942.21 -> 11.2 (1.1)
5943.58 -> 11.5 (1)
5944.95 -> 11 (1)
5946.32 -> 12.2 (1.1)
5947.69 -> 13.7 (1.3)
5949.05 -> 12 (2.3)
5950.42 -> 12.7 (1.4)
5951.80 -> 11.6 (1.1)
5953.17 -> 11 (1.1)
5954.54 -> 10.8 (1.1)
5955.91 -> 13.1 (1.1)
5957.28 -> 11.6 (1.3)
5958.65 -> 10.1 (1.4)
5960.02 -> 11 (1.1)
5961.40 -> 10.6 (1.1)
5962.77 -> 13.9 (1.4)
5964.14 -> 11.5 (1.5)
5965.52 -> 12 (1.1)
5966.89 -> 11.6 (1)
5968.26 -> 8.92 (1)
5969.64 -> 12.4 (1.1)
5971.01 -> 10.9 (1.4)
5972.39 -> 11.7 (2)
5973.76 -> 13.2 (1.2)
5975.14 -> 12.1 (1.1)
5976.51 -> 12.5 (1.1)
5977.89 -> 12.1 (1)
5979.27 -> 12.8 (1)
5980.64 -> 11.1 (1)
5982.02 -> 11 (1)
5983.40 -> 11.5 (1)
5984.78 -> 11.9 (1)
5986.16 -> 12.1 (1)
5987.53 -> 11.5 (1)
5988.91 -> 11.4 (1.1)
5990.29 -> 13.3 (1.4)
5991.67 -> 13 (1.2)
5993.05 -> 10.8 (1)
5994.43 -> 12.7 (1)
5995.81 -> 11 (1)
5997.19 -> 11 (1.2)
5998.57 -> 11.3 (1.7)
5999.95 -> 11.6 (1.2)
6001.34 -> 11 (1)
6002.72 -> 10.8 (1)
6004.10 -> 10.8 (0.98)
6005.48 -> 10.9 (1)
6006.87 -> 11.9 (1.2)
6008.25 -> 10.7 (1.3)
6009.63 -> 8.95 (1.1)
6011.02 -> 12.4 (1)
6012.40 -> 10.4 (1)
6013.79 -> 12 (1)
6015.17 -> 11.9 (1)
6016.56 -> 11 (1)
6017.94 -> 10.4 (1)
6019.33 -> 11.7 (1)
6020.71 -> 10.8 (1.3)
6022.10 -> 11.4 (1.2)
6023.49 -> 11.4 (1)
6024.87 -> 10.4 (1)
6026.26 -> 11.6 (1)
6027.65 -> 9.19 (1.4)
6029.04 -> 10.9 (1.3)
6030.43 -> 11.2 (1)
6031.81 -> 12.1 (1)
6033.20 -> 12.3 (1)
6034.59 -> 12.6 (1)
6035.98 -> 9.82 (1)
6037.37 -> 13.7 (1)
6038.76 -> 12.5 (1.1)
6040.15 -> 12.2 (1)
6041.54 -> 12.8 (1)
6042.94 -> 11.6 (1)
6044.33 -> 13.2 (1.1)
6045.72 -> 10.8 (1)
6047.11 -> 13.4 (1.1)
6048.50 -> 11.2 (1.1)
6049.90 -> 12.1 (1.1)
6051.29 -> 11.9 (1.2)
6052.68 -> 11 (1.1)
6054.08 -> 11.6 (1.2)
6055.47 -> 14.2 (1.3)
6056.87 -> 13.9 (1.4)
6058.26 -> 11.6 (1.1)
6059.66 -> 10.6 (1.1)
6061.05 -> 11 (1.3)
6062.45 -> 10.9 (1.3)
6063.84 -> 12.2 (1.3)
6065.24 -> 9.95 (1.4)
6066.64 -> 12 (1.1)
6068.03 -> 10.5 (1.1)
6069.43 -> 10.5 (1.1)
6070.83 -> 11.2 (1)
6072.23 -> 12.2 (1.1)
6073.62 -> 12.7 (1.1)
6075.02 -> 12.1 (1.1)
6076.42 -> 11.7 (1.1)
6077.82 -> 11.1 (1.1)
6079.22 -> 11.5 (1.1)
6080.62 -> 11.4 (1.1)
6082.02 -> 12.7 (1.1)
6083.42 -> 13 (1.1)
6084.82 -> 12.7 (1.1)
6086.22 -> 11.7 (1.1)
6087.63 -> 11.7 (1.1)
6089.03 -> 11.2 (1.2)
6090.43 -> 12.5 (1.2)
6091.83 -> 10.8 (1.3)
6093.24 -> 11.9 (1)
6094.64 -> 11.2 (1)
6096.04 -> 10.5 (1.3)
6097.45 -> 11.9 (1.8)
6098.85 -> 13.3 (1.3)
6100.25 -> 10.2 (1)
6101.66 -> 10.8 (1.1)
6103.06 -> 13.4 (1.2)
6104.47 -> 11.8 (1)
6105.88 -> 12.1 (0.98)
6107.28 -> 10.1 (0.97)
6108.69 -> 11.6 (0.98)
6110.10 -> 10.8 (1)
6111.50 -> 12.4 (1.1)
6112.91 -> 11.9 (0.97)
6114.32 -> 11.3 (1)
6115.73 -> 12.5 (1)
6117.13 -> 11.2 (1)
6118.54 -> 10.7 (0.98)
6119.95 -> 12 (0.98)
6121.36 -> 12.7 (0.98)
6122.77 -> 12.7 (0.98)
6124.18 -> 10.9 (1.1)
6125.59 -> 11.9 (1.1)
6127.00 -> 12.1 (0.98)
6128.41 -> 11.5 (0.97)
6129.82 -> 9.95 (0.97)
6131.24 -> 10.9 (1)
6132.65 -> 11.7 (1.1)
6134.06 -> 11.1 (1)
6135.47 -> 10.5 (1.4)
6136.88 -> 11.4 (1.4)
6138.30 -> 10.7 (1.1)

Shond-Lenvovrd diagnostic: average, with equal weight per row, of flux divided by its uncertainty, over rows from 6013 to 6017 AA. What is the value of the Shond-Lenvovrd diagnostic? 11.6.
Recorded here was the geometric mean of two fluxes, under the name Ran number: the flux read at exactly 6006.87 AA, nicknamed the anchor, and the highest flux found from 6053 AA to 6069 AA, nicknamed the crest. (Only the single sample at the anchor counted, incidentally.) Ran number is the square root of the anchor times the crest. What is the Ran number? 13.0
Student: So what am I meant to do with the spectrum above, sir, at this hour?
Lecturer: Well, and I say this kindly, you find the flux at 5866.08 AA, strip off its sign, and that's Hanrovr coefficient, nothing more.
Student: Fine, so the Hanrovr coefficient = 11.0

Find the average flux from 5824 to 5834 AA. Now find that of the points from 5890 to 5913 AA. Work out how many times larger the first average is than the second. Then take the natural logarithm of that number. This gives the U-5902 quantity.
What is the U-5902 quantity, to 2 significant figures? 0.14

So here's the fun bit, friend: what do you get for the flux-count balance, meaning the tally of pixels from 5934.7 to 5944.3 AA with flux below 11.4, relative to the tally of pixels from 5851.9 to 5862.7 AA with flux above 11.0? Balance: 1.5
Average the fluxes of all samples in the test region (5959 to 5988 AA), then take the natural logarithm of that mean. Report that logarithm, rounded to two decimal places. 2.46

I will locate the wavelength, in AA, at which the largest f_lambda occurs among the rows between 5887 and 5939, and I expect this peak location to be 5902.66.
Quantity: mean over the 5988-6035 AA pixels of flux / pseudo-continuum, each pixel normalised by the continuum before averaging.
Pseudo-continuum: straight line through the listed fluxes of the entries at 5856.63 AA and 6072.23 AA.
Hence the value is 0.98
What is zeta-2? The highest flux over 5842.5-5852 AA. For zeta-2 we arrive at 13.4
